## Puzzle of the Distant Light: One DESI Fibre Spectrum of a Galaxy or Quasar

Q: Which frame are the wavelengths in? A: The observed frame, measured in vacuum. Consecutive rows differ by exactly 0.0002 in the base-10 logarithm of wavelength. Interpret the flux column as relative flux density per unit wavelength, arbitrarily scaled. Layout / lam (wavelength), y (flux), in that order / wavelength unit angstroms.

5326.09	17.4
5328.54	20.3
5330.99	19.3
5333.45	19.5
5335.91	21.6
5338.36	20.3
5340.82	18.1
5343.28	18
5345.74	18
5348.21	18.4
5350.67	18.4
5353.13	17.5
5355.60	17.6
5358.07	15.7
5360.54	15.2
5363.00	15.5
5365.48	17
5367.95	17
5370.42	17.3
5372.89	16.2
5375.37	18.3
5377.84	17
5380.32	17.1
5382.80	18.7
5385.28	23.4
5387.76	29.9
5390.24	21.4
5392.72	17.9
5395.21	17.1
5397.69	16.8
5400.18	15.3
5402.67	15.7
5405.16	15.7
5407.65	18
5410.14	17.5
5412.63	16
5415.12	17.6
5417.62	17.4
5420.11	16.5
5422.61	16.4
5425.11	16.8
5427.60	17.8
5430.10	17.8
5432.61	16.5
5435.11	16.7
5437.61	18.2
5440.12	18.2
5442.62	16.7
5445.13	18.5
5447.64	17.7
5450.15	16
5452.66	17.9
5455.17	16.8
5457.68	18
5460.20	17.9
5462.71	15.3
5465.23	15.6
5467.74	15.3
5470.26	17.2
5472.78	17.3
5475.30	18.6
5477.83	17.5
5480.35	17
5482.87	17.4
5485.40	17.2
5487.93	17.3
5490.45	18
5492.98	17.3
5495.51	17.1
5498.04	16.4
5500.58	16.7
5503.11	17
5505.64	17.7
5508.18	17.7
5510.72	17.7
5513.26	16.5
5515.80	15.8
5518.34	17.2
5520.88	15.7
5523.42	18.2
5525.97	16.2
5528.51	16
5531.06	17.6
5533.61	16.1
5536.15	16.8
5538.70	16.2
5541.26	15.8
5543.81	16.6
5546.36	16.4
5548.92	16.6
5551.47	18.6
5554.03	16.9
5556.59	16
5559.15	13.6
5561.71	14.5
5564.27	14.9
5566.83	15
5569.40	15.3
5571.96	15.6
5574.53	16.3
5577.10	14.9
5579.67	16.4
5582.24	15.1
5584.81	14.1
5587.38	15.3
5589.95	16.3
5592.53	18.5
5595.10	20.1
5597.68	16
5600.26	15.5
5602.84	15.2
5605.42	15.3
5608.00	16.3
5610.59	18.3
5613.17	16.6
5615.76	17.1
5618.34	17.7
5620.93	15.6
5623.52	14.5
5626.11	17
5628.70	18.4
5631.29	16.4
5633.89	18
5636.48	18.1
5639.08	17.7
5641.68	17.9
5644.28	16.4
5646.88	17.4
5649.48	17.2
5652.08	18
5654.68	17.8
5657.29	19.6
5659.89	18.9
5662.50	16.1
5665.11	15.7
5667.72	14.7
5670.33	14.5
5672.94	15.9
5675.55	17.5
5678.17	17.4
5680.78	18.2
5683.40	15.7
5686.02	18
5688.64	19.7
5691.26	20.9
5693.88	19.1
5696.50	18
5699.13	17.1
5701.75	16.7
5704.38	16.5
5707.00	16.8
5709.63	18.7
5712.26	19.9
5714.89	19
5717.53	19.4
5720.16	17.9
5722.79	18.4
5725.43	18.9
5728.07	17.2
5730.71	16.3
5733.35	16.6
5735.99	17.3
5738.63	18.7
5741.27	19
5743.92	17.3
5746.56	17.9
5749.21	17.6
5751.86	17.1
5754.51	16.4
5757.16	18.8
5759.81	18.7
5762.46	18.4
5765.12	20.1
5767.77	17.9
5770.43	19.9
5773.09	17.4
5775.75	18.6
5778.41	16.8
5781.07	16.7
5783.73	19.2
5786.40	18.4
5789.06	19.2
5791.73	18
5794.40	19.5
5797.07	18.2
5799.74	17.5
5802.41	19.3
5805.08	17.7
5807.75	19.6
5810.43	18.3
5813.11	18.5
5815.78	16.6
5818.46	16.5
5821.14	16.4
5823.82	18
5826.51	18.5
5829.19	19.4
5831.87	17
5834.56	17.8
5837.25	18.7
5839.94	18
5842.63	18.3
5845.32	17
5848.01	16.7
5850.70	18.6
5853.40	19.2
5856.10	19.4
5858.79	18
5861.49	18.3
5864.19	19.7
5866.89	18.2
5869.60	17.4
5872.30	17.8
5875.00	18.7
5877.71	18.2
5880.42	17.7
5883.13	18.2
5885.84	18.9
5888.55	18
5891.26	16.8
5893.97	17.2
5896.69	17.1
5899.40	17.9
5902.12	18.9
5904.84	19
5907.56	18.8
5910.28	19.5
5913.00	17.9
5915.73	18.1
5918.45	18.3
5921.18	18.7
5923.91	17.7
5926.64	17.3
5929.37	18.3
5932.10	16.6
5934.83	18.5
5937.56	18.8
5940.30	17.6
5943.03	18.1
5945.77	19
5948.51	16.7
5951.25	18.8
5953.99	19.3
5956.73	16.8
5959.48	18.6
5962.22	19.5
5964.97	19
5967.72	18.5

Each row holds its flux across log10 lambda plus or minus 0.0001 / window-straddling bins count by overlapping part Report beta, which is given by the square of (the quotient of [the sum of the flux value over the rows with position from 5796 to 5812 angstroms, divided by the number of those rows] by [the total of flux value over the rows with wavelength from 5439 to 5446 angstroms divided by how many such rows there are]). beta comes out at 1.07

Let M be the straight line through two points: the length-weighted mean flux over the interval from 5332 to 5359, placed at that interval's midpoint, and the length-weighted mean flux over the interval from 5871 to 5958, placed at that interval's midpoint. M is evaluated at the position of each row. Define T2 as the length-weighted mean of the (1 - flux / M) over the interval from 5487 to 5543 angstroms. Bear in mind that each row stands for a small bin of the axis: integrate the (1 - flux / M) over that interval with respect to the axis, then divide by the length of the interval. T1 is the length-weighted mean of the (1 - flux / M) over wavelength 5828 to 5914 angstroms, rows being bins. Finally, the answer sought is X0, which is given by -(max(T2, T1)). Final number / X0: -0.083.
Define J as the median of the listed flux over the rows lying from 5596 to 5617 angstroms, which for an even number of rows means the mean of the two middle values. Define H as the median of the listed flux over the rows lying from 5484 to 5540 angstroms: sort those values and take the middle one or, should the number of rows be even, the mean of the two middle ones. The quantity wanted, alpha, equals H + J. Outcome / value 33.2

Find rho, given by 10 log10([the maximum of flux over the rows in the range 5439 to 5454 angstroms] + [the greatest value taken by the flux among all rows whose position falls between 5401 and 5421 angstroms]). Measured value 15.6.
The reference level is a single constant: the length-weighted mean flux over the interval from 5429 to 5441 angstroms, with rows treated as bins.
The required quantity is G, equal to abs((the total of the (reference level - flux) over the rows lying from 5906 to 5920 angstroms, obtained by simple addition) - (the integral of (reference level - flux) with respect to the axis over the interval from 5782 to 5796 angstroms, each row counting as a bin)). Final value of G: 13.4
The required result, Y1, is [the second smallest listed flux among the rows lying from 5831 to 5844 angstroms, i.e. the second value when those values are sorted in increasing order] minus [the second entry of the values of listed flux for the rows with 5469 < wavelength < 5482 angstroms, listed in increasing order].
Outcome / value 0.6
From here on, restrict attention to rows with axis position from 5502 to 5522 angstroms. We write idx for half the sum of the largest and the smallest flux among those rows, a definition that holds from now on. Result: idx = 16.7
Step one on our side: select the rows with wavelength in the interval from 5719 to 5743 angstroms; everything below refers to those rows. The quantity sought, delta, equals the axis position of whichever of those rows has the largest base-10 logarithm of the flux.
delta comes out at 5741.27 angstroms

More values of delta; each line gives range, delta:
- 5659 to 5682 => 5659.89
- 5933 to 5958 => 5953.99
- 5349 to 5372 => 5350.67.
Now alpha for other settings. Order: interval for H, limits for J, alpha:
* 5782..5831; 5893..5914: 36.7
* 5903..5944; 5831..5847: 36.2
